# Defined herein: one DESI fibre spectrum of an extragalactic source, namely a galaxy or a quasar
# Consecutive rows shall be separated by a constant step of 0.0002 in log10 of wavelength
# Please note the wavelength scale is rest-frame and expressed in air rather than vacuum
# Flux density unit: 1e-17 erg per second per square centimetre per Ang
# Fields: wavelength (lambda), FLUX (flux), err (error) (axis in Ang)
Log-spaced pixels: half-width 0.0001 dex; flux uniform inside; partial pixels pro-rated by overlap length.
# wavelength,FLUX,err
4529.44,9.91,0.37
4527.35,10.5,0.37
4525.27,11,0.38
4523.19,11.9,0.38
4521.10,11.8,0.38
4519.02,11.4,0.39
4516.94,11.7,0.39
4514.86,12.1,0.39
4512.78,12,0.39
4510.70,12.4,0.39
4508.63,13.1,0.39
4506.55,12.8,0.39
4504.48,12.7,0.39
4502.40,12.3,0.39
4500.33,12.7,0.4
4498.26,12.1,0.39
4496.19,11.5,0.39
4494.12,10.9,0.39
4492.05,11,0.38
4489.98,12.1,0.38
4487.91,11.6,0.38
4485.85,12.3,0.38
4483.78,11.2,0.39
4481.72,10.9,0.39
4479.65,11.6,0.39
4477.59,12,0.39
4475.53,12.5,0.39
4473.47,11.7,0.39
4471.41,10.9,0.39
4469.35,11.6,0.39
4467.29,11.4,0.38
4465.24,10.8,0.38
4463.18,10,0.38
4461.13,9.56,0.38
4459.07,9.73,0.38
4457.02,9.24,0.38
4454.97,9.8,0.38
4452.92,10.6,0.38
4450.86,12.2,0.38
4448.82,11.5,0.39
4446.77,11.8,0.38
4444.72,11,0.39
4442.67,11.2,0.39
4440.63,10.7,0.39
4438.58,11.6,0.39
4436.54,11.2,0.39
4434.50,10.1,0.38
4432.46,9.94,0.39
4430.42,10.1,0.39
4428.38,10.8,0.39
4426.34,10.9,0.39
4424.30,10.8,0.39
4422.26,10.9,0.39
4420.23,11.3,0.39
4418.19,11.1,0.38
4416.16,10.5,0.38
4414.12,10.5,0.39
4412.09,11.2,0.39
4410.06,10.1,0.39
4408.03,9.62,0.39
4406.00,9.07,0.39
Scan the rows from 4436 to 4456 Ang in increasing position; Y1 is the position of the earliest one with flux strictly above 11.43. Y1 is 4438.58 Ang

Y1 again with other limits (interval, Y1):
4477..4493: 4477.59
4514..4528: 4514.86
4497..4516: 4498.26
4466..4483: 4469.35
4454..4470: 4469.35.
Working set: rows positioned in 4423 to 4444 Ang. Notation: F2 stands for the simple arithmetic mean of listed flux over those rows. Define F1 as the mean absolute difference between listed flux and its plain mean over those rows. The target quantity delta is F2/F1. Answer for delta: 26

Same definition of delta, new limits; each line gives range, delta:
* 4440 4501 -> 16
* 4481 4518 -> 22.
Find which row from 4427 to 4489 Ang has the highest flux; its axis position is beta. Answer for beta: 4475.53 Ang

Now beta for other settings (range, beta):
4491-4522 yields 4508.63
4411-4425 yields 4420.23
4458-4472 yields 4469.35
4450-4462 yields 4450.86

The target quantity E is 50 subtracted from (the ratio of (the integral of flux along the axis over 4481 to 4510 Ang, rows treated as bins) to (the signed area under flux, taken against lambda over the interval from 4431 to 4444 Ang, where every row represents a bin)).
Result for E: -47.5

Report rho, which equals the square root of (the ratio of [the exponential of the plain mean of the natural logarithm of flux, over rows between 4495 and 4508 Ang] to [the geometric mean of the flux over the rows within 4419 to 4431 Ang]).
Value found 1.07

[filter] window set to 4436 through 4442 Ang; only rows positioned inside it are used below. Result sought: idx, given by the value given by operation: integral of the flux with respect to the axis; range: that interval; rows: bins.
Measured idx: 67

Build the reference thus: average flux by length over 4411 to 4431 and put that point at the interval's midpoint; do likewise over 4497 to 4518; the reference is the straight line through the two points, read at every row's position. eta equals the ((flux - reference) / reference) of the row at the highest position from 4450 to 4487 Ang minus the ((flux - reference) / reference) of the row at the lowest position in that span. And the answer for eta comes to -0.05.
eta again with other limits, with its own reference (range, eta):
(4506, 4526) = -0.17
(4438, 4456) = -0.18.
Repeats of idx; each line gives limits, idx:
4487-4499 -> 138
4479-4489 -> 115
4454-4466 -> 118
